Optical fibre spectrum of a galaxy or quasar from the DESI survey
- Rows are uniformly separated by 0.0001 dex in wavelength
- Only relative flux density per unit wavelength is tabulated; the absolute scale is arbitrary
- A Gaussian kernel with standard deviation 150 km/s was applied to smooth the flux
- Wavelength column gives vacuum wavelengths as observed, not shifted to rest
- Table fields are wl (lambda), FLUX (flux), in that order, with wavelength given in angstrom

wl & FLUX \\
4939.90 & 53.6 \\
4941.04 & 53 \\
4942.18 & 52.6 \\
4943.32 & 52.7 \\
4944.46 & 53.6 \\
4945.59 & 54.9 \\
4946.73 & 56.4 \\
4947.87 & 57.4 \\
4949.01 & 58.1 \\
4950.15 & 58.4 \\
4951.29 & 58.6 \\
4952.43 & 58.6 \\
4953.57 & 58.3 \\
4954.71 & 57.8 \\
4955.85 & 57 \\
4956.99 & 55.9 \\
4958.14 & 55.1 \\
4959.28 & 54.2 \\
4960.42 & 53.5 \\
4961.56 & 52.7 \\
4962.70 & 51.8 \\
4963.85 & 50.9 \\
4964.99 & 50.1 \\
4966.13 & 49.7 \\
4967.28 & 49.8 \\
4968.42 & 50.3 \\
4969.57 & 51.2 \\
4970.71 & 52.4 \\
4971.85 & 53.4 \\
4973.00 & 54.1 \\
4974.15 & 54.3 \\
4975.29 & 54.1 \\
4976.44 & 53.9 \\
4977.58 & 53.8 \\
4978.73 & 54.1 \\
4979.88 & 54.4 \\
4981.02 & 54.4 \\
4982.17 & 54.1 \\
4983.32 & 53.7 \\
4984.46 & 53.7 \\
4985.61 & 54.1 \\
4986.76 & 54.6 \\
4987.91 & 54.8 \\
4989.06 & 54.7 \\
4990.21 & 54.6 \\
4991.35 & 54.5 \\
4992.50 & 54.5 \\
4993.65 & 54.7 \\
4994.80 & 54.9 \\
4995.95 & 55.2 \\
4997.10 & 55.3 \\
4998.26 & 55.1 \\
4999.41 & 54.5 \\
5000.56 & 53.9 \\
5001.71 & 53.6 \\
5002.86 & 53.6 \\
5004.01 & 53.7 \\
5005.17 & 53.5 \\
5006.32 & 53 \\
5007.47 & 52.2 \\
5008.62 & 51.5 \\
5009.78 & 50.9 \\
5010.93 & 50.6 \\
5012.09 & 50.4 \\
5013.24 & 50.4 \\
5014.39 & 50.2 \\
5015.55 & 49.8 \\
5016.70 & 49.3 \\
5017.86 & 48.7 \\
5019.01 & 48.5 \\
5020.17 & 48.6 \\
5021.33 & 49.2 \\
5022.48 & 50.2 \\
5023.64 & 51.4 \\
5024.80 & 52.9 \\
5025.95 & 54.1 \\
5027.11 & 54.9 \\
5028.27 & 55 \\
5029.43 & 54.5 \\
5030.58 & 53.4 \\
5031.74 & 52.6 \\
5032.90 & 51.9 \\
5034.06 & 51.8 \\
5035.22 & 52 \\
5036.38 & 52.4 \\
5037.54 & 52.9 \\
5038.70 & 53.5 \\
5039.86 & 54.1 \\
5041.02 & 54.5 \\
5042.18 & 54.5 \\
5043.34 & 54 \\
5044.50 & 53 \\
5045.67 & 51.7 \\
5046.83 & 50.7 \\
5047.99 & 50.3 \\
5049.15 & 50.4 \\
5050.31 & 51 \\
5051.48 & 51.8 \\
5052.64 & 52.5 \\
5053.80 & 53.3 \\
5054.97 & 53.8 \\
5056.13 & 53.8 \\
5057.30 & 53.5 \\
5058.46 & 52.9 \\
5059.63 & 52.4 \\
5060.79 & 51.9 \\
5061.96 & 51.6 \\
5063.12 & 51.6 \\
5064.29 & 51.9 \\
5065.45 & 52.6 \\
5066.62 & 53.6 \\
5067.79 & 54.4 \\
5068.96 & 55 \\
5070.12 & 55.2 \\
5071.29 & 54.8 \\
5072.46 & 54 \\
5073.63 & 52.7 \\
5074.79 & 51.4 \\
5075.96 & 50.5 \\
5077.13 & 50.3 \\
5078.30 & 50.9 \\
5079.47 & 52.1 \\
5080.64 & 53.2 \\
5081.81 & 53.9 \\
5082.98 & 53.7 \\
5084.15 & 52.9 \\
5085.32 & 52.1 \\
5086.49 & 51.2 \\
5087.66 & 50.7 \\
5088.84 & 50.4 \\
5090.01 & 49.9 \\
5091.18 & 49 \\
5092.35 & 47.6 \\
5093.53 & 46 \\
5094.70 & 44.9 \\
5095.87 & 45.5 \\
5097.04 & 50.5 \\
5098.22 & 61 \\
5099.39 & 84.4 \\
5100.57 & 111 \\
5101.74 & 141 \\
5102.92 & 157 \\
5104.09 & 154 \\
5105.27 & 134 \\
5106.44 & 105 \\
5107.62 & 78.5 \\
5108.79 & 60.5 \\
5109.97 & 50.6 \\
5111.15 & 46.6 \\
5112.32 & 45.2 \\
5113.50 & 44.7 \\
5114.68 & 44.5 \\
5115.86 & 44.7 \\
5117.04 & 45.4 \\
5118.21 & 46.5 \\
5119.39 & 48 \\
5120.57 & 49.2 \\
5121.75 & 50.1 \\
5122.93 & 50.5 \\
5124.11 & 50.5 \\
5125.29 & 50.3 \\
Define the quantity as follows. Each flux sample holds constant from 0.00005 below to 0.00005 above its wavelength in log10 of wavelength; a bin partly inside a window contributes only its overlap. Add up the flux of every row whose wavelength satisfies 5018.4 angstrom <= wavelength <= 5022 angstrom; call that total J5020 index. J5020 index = 146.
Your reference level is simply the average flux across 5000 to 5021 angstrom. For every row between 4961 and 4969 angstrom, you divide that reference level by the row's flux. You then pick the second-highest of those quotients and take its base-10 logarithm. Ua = 0.012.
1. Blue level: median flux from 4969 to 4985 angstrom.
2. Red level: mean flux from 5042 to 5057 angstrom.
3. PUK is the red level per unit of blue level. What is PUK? 0.97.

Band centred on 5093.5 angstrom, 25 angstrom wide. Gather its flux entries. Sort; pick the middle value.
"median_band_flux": 52.1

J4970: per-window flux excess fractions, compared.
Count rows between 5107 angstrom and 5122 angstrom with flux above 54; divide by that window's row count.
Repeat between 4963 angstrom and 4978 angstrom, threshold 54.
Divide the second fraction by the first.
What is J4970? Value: 1.5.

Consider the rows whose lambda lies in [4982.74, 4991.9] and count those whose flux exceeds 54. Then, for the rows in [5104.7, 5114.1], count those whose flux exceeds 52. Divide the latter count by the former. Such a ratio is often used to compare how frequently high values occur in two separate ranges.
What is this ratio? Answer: 0.67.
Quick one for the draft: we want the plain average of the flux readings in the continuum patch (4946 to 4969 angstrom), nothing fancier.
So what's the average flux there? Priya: 54.7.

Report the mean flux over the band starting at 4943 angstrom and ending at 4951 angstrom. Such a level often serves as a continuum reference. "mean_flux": 56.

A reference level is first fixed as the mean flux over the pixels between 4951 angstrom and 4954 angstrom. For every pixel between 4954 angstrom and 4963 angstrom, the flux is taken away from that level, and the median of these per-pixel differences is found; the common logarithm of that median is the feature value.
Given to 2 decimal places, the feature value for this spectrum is 0.59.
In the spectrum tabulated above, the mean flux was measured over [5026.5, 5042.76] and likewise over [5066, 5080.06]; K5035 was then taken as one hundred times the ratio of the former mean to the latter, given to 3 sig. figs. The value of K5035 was 101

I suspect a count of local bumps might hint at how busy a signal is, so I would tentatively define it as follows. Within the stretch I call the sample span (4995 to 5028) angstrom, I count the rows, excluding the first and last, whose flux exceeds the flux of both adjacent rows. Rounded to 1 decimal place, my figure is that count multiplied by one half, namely 1.0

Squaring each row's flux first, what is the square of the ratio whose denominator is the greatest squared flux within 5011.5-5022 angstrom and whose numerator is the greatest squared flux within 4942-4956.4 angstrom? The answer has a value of 1.8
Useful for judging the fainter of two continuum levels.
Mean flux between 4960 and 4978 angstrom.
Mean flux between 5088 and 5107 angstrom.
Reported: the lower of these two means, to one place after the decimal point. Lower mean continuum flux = 52.2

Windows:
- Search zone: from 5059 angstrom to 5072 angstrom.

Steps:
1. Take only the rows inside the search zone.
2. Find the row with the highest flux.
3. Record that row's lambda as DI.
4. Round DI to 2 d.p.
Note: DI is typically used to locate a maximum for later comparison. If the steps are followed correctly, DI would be 5070.12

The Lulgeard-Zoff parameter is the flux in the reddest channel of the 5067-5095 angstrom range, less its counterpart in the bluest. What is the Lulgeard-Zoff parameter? -9.5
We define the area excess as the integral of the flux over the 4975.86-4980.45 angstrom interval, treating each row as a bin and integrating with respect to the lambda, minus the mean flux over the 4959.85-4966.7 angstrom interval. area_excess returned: 196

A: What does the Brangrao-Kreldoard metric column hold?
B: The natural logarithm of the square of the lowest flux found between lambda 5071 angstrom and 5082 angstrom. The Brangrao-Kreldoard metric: 7.84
